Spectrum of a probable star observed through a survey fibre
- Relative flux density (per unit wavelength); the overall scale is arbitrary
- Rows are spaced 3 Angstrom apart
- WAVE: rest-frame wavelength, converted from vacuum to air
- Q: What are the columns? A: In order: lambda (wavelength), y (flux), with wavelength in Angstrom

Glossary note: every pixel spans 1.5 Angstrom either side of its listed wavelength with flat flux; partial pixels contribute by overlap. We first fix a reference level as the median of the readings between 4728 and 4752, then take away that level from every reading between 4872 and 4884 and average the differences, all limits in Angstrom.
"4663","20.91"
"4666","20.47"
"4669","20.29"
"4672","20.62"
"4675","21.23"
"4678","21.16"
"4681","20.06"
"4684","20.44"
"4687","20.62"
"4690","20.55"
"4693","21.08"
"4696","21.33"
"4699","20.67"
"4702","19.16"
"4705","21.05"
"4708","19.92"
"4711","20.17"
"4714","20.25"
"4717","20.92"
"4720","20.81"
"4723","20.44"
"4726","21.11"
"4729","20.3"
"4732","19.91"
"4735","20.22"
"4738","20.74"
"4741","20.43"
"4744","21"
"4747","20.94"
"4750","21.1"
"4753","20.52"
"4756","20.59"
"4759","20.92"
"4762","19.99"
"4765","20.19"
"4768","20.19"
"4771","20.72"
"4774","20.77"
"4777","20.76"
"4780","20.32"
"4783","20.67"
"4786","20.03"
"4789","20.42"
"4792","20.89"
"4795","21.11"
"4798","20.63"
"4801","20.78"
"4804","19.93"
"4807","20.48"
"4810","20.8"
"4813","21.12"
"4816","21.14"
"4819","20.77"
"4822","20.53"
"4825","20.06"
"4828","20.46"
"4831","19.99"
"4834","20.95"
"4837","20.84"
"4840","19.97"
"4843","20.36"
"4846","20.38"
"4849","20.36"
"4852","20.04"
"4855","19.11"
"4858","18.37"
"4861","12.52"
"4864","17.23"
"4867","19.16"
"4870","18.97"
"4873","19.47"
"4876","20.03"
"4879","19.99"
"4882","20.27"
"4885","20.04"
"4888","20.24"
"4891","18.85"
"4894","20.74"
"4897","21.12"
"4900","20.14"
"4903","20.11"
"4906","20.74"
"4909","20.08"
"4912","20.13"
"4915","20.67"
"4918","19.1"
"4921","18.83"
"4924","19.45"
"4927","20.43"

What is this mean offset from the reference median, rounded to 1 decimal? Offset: -0.6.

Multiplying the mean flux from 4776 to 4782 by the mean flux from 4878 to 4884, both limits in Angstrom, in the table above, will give 413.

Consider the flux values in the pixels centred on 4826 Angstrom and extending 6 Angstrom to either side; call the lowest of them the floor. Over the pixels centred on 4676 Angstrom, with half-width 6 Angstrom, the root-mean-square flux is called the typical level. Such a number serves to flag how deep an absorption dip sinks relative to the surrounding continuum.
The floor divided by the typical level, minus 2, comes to -1.04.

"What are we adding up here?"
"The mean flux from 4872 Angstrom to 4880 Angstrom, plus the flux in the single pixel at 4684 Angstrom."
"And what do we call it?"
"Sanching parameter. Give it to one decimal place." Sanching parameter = 40.3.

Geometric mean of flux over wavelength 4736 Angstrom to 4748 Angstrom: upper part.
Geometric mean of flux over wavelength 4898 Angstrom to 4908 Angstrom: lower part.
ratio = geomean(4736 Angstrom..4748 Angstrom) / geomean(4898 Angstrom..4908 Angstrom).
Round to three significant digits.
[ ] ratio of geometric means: 1.02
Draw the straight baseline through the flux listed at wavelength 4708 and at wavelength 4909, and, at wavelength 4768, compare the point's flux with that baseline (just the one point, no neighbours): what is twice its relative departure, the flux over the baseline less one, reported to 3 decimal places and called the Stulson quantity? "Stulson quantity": 0.022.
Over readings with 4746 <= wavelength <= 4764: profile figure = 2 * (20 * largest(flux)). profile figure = 844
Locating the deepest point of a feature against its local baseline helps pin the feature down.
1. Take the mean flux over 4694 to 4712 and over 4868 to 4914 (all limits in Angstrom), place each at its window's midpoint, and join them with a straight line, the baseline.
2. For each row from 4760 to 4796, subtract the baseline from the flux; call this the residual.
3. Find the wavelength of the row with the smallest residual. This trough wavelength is 4762 Angstrom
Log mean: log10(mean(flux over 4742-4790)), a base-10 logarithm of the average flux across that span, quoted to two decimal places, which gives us 1.31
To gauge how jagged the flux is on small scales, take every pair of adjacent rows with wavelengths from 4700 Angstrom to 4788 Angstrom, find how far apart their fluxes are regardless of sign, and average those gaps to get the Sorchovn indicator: 0.44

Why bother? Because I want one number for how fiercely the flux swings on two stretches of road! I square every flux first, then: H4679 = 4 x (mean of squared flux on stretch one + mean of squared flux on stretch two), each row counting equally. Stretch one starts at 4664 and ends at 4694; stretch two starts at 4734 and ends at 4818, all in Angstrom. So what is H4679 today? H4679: 3408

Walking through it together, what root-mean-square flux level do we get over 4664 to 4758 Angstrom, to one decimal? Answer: 20.6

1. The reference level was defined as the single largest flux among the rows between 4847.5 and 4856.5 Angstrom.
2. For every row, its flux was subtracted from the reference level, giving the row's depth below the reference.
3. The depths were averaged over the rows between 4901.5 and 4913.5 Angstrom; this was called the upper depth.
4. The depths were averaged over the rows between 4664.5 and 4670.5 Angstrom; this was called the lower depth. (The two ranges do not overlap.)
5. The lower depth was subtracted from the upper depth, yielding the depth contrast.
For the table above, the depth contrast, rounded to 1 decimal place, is 0.1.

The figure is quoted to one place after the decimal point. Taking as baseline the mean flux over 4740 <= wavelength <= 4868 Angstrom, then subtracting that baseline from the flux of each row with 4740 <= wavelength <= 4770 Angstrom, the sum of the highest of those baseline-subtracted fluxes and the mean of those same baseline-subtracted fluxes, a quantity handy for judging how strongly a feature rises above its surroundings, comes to 1.3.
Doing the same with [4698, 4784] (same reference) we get 1.3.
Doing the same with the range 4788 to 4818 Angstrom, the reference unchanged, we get 1.5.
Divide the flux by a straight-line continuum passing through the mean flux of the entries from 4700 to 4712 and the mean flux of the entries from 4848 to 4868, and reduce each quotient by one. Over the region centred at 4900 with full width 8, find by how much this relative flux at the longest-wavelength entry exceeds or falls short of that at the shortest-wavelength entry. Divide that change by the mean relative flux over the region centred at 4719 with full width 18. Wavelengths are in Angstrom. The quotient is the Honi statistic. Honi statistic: -1.5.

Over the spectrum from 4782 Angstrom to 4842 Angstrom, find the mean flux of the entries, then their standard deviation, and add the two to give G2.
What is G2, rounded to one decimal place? 21.0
